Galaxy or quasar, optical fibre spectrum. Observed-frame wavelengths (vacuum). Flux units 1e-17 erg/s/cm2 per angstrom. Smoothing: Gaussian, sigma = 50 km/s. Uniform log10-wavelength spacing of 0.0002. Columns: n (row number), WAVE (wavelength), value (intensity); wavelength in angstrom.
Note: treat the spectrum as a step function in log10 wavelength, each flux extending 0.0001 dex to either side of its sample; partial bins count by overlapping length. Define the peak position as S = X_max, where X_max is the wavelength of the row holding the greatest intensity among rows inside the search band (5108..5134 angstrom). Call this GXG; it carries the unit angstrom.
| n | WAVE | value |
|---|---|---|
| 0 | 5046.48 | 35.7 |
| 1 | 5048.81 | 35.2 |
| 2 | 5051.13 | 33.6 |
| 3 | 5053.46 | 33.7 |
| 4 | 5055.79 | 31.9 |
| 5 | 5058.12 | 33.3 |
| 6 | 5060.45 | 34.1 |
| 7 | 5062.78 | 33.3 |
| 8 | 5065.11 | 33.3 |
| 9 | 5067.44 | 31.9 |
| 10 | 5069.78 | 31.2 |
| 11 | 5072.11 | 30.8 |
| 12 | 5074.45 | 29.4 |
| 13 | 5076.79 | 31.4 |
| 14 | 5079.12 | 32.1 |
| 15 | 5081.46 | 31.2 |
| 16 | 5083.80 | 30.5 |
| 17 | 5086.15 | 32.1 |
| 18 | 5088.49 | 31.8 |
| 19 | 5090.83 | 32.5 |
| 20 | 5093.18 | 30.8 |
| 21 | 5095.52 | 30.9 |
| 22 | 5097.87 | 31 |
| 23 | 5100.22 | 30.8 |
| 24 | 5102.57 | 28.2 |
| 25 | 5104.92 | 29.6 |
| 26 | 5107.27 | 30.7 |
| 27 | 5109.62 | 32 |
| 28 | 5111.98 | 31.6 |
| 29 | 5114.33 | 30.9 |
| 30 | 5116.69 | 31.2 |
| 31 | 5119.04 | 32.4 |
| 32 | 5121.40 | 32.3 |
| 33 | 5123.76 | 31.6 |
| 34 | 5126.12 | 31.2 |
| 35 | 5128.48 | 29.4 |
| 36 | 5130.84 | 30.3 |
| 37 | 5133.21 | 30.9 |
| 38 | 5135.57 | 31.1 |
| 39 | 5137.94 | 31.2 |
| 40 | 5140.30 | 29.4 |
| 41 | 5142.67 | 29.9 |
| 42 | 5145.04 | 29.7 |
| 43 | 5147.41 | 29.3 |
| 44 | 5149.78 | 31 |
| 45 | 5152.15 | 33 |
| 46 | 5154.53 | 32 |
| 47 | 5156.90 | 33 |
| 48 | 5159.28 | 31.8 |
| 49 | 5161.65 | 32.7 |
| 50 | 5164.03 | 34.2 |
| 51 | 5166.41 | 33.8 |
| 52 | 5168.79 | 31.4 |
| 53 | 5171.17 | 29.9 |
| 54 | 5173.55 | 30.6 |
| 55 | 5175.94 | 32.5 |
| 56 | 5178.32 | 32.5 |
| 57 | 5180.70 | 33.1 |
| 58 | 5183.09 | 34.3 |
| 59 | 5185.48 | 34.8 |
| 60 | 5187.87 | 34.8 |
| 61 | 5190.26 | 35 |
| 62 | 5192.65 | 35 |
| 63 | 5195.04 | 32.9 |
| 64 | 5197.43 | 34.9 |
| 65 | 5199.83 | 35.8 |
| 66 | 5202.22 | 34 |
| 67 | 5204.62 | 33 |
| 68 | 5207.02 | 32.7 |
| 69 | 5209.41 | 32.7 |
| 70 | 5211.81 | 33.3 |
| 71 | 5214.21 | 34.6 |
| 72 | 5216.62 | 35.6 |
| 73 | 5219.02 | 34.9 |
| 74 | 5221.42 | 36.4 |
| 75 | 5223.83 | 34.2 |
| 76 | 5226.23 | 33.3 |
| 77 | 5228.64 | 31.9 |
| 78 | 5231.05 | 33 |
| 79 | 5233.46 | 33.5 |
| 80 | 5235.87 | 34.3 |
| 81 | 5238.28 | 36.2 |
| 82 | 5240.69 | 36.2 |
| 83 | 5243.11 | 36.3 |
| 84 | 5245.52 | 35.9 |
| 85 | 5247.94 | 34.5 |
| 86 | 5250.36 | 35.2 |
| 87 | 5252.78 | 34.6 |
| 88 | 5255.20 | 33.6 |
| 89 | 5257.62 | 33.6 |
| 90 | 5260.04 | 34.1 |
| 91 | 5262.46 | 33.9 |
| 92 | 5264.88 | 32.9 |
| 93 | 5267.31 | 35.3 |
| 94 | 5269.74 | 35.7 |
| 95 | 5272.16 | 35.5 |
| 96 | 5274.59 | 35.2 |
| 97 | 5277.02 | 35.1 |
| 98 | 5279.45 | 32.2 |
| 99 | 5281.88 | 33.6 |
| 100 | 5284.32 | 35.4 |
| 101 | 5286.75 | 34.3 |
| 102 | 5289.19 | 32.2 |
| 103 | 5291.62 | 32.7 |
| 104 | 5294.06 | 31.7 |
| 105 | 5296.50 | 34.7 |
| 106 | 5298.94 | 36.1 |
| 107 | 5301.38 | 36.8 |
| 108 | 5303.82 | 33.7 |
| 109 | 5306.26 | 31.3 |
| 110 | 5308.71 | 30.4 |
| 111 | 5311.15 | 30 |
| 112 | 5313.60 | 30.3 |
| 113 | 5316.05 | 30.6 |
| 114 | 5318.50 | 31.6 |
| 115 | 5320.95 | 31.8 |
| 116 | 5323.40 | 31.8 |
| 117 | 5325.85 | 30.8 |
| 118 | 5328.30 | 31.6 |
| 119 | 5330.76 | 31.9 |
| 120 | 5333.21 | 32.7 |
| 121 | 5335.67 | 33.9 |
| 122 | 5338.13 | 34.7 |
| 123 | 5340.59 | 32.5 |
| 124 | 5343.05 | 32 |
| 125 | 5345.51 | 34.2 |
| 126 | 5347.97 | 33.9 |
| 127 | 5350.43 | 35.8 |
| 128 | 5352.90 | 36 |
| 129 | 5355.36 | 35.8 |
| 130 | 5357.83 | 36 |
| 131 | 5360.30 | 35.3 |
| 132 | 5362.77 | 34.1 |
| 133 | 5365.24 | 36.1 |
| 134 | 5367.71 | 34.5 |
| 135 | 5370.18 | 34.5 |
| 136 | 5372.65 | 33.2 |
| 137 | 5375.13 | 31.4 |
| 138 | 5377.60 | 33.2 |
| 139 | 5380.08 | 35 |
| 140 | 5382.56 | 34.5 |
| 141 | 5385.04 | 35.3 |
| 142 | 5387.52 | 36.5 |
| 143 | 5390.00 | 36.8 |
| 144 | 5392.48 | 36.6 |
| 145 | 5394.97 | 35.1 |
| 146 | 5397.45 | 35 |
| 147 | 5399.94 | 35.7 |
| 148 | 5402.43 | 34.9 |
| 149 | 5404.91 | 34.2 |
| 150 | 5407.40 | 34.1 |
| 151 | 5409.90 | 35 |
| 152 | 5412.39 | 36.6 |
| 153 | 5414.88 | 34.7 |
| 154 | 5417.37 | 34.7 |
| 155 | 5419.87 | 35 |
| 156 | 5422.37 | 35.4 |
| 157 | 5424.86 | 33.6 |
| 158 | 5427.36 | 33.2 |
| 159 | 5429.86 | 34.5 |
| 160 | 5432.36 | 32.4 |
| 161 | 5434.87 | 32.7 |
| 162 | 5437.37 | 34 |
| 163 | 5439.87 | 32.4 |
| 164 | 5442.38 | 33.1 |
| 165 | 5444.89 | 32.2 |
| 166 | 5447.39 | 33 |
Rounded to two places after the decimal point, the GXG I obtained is 5119.04 angstrom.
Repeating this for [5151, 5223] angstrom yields 5221.42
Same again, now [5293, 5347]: 5301.38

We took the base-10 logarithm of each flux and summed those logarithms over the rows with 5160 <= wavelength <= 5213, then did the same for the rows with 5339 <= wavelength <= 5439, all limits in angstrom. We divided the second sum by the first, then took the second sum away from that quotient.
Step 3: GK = -60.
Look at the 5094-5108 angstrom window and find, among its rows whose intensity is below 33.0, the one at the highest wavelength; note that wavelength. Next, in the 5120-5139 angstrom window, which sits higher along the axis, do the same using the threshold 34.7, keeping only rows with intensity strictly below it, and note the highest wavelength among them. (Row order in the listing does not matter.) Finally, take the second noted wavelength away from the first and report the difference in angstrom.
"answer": -30.7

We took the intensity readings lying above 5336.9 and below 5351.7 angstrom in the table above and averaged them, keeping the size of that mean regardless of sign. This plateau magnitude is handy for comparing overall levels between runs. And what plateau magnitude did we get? 33.9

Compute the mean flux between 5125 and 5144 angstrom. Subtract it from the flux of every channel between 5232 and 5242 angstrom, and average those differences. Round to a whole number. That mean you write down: 5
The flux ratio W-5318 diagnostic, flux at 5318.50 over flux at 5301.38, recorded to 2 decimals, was 0.86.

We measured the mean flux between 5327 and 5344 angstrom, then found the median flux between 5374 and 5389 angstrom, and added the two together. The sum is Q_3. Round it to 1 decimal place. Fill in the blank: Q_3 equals 67.5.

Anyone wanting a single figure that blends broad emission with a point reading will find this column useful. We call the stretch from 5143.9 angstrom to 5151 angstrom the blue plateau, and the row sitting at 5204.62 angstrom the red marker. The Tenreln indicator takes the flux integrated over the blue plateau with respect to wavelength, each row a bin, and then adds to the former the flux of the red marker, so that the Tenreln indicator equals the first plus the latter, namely 246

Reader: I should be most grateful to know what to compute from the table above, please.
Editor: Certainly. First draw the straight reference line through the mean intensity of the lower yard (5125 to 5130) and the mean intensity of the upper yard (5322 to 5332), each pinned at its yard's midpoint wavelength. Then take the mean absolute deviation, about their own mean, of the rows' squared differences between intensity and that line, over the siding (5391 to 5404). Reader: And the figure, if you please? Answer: 4.1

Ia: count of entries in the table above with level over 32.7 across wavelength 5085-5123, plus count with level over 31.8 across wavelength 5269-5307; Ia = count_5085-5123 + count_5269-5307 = 14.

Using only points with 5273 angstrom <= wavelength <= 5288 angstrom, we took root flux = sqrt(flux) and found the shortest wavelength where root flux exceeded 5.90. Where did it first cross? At 5274.59 angstrom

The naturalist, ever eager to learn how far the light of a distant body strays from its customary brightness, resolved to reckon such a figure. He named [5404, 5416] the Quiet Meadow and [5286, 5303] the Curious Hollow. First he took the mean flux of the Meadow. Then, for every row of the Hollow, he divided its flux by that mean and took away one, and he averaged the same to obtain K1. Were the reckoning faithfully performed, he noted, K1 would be -0.02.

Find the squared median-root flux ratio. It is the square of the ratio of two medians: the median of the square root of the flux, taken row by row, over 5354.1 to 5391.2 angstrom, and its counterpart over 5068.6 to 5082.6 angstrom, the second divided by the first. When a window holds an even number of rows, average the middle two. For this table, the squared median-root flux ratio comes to 0.89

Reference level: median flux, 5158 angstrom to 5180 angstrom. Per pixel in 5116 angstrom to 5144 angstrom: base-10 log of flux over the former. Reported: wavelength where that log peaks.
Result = 5119.04 angstrom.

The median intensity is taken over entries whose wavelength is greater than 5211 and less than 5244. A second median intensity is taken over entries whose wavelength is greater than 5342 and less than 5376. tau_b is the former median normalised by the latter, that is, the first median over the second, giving 1.00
